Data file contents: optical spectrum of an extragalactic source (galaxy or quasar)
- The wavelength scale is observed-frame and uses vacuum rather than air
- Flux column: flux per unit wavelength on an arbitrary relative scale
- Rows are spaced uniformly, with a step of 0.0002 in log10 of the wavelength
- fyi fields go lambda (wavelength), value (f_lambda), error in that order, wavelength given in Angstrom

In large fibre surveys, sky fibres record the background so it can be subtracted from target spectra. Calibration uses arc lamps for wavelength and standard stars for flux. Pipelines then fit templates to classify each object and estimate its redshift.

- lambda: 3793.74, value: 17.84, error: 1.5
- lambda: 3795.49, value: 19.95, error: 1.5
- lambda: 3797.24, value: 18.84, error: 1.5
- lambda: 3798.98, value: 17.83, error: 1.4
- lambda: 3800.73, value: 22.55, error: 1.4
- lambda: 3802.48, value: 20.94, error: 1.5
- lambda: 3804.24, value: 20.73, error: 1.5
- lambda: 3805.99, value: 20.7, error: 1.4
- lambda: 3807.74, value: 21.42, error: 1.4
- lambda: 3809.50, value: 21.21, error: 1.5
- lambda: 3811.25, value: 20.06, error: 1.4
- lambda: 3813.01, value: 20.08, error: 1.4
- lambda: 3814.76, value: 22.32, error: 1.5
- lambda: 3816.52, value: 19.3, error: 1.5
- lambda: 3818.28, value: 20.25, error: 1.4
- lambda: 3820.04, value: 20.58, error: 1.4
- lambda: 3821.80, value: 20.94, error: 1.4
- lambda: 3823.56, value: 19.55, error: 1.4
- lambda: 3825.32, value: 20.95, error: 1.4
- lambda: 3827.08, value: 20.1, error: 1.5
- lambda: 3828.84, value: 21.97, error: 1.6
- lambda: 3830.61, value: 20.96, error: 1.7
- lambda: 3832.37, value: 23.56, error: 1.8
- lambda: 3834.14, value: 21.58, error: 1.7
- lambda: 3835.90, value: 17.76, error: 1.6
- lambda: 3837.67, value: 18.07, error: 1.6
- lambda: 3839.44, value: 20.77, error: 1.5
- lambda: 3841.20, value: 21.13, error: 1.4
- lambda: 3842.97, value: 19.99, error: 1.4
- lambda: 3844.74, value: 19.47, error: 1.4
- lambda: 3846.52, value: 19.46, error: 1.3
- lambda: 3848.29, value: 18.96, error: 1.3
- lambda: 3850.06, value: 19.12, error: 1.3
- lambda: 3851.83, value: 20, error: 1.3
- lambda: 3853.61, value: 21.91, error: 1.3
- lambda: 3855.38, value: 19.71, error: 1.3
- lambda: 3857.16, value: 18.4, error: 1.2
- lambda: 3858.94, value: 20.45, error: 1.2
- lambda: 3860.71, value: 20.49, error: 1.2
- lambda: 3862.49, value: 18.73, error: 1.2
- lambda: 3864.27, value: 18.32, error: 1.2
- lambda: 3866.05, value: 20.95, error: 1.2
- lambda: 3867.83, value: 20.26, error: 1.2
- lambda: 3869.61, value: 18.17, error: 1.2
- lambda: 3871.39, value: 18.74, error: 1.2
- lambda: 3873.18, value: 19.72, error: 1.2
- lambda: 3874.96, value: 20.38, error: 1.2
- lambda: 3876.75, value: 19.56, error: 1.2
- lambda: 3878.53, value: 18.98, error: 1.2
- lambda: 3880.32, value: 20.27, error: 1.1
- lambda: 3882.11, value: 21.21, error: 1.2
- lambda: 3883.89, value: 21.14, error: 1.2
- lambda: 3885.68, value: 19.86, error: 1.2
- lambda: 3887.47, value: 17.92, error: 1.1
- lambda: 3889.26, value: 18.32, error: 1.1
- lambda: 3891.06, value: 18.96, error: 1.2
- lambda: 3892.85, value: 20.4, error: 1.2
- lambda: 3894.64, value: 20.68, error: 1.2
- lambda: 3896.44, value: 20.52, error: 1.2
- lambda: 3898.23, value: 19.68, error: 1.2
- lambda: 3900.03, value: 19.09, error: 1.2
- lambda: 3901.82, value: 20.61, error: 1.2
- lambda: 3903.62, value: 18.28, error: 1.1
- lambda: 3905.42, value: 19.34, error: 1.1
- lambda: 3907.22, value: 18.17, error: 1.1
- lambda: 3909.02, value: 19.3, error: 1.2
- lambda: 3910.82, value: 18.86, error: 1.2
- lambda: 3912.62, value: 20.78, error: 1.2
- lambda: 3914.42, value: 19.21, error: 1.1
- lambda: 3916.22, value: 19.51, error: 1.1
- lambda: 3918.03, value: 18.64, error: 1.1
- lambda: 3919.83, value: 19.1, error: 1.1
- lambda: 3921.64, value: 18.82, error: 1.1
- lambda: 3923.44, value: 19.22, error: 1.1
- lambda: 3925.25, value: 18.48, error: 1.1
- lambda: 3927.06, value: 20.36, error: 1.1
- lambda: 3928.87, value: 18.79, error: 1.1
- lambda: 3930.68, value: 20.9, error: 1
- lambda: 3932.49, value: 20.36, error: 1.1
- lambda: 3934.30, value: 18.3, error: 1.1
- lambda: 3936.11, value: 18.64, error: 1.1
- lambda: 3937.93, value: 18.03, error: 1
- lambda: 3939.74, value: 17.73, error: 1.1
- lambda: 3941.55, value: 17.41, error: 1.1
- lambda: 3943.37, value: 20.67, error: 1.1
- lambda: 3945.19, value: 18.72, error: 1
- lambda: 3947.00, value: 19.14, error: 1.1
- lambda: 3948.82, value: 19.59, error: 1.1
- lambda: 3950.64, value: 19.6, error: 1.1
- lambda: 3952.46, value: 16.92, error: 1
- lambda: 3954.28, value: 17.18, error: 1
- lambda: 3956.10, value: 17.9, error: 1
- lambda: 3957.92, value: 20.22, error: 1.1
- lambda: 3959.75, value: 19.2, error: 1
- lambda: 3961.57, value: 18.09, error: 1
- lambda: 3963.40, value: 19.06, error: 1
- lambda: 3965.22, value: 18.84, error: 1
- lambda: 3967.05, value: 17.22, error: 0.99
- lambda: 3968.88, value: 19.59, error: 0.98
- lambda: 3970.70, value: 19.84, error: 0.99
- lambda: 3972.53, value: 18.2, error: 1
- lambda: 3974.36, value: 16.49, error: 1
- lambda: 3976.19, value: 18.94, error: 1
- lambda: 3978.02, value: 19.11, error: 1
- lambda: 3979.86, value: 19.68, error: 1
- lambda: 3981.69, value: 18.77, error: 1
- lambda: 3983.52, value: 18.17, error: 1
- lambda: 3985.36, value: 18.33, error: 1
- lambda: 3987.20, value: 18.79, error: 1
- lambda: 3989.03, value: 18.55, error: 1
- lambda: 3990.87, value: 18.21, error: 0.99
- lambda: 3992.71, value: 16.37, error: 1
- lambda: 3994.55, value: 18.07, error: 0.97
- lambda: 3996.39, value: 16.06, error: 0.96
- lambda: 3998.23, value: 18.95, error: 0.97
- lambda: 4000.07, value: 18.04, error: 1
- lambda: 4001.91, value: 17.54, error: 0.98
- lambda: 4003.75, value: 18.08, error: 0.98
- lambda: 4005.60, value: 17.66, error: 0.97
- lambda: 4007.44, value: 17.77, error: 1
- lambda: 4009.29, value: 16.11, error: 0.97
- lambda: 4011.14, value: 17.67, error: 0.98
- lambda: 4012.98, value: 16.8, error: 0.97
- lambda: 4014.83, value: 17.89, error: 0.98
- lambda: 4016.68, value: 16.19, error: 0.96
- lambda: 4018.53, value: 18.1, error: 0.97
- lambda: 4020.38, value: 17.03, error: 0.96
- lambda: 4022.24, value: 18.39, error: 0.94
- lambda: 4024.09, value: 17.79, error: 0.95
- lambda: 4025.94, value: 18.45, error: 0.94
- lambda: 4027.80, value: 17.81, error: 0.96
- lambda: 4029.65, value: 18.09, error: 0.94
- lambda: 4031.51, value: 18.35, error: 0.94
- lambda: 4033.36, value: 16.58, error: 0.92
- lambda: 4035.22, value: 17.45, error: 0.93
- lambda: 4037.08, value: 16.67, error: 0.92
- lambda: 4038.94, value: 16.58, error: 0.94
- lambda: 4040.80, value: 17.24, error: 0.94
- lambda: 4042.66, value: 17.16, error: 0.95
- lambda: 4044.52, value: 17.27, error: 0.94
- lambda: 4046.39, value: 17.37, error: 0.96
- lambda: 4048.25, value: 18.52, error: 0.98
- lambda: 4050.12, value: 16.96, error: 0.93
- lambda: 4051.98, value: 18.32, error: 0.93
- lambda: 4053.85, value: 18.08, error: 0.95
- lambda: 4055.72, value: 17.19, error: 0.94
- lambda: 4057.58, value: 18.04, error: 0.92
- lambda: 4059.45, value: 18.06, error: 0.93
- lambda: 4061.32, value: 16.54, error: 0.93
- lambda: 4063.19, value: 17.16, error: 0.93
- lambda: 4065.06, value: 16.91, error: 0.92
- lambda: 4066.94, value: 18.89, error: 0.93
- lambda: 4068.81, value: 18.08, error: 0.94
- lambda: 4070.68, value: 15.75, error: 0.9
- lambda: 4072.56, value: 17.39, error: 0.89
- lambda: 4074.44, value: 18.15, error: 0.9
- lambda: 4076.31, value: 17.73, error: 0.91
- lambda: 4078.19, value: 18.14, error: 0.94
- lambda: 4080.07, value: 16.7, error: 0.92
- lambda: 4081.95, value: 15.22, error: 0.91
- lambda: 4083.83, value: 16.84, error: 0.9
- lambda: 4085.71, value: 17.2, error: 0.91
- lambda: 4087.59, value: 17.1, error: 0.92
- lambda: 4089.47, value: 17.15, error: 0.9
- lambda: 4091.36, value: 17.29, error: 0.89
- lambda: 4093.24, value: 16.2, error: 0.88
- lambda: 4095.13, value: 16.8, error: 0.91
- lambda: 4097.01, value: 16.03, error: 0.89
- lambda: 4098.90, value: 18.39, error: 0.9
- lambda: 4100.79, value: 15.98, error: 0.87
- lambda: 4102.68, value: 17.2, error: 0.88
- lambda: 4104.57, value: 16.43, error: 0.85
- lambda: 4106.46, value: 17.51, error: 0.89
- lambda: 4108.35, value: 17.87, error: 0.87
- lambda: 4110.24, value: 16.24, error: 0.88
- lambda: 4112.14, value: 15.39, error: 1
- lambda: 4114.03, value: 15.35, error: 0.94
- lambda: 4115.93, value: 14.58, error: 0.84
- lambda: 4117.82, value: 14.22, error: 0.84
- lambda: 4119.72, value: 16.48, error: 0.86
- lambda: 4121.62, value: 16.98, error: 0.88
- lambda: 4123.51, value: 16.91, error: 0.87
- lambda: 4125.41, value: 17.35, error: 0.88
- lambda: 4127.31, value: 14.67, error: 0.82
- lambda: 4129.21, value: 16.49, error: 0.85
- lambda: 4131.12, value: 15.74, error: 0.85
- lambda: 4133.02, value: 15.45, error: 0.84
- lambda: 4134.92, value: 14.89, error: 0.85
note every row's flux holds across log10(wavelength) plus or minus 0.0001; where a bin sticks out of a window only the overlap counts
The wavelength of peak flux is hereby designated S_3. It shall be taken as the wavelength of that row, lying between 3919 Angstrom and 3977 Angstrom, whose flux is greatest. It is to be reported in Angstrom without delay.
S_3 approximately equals 3930.68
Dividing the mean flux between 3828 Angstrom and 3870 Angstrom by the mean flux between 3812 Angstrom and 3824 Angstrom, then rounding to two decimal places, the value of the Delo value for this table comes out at 0.98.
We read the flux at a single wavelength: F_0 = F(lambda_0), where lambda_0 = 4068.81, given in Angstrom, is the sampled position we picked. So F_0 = 18.08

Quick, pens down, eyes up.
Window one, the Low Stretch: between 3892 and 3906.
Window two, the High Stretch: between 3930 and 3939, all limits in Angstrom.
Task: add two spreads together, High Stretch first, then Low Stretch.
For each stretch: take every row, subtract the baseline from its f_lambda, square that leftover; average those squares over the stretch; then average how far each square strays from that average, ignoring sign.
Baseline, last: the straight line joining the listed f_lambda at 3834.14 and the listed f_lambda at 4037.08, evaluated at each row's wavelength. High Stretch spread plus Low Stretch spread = 1.2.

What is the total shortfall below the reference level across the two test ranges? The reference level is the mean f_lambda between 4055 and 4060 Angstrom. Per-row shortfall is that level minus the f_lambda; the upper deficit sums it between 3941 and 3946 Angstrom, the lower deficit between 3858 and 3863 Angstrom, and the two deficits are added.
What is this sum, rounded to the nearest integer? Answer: -10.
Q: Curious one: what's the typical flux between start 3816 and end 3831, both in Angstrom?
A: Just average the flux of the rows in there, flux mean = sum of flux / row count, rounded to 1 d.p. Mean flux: 20.5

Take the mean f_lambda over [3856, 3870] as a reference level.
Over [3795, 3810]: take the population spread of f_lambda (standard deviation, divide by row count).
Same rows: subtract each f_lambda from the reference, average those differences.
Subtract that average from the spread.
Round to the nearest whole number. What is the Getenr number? 2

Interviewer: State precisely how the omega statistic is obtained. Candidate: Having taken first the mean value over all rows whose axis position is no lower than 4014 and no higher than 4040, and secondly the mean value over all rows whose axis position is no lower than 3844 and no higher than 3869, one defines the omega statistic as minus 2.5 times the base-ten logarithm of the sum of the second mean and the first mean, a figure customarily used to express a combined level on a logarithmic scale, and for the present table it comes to -3.93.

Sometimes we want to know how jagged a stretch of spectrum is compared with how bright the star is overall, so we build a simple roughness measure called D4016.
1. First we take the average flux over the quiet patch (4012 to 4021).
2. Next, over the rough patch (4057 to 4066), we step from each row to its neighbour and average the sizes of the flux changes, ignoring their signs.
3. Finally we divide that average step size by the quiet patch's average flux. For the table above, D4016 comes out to 0.035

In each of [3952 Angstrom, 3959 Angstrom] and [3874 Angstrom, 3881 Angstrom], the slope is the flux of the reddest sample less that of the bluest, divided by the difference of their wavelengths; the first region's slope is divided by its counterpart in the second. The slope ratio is -29.5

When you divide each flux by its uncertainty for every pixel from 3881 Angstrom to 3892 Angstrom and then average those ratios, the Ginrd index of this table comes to 16.8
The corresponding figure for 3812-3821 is 14.3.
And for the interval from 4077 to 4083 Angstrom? 18.1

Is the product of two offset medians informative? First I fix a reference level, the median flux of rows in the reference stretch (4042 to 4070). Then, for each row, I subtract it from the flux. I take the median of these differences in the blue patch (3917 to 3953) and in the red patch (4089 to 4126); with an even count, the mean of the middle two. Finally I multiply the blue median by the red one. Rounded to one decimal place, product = -1.0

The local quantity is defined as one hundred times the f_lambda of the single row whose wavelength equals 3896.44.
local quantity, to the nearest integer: 2052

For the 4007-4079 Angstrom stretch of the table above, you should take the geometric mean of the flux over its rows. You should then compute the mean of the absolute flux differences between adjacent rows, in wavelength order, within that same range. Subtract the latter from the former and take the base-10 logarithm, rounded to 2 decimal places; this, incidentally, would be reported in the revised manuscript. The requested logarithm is 1.22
